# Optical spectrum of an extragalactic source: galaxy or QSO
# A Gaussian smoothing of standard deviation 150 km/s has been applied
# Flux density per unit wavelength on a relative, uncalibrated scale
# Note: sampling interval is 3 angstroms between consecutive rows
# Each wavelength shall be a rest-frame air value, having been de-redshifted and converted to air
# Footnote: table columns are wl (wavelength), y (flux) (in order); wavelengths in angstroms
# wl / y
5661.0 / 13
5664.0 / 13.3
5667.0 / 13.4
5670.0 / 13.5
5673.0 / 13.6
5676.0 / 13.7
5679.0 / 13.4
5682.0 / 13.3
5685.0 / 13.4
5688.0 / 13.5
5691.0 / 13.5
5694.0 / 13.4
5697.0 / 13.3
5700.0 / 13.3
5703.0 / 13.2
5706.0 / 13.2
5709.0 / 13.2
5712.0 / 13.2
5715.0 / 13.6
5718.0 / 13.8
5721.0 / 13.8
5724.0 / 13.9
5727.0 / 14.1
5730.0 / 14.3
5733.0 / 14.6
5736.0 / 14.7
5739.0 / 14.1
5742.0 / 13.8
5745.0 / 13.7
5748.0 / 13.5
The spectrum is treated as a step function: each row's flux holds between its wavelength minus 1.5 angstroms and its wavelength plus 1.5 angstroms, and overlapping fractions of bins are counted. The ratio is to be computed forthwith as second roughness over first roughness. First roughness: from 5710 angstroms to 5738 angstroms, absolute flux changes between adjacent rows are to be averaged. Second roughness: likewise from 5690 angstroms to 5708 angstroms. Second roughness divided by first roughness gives 0.32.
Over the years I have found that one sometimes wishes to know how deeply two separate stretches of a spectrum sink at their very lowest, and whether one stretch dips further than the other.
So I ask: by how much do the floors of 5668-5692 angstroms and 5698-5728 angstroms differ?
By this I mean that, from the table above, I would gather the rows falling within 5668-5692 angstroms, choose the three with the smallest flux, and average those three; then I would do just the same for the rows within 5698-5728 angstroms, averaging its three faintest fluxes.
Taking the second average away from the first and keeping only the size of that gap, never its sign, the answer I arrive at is 0.17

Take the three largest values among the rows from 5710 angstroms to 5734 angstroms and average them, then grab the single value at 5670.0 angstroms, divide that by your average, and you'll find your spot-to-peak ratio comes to 0.94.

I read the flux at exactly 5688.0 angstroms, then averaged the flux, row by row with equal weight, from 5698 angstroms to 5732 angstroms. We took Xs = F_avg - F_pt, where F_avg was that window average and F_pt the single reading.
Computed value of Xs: 0.1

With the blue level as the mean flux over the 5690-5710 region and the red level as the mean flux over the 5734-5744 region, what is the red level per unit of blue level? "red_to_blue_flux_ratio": 1.07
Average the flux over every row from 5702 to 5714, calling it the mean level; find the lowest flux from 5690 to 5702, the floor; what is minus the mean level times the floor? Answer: -176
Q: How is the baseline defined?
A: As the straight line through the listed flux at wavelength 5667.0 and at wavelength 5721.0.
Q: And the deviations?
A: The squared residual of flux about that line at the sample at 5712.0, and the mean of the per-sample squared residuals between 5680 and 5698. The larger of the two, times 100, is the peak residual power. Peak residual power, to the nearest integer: 28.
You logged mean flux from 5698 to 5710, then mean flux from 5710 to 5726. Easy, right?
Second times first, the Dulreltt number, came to 180.7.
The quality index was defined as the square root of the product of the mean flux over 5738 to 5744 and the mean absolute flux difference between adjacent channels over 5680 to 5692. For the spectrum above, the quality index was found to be 1.0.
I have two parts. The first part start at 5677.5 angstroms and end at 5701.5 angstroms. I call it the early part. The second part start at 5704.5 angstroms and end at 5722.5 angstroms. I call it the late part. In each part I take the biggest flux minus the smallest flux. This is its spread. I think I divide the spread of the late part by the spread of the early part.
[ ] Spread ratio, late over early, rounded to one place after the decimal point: 3.0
